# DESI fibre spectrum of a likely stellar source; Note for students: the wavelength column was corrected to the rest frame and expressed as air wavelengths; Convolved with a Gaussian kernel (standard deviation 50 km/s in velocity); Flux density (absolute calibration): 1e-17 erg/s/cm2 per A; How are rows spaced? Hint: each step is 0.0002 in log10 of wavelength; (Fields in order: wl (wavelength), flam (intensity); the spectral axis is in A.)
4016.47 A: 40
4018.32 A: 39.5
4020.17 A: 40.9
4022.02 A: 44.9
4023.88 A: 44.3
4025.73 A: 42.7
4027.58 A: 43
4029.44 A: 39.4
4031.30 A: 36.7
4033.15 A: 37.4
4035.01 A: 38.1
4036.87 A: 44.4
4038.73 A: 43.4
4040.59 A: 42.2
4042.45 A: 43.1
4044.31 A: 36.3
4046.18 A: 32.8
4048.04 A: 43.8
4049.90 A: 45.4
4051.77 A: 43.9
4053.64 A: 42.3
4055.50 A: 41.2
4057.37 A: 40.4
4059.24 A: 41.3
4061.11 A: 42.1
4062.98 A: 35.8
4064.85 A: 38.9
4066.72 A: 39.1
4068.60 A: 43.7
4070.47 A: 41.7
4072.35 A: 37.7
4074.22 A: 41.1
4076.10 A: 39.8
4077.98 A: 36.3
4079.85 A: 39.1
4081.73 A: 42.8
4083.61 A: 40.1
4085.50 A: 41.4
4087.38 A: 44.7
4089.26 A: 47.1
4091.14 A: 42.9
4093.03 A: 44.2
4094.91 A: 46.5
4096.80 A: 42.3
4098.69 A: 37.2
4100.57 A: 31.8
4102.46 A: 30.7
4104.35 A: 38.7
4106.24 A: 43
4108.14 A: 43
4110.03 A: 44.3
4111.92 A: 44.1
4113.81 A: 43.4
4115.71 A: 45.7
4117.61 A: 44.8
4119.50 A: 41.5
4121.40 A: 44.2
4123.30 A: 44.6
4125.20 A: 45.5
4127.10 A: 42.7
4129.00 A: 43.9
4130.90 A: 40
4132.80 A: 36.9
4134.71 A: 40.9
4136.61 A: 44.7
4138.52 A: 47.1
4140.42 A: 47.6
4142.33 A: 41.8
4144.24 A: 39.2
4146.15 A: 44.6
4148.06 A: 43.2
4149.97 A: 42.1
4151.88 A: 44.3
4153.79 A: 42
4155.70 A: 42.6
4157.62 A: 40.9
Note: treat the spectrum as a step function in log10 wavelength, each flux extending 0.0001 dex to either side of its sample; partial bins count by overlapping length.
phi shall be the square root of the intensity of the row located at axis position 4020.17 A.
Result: 6.40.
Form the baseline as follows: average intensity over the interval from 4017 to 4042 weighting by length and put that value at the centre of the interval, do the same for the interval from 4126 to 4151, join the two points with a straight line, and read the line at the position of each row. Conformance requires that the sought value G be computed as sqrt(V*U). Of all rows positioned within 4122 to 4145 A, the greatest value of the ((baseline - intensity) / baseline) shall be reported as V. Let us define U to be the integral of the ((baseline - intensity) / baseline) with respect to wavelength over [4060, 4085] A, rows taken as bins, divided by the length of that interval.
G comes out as 0.079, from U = 0.047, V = 0.13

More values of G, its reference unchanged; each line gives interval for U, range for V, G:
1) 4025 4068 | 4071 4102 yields 0.074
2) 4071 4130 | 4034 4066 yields 0.047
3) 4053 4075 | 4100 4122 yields 0.094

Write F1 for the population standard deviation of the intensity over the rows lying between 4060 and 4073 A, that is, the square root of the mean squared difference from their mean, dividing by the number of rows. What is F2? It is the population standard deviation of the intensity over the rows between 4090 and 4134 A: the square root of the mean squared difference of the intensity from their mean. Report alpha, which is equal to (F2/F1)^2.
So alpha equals 3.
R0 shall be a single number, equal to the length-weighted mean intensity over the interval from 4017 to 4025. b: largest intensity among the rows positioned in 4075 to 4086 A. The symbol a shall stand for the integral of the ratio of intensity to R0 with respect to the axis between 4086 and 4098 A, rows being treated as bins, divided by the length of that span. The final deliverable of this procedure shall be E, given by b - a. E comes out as 42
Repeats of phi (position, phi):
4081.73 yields 6.54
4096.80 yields 6.50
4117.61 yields 6.69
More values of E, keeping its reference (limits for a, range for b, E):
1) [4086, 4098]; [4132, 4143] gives 47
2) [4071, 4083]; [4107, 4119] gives 45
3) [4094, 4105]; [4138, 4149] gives 47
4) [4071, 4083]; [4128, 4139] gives 46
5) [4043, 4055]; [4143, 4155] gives 44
